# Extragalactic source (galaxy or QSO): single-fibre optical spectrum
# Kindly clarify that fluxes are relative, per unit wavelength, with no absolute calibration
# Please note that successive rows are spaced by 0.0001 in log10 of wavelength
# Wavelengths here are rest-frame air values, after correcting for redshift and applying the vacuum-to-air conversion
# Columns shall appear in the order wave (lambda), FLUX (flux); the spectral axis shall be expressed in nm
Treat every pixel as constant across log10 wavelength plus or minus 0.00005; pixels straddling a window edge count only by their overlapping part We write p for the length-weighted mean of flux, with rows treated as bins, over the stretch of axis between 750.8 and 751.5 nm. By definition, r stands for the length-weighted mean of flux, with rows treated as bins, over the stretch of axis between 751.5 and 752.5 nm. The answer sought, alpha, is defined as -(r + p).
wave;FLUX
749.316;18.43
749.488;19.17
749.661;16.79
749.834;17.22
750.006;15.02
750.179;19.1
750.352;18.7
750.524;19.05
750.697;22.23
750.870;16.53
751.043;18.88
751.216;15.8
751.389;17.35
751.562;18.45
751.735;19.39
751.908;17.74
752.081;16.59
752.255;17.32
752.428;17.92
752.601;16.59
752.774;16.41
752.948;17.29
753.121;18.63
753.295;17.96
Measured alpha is -35.1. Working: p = 17.2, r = 17.9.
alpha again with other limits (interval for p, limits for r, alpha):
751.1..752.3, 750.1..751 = -36.7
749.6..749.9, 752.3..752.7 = -34.3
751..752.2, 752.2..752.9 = -34.7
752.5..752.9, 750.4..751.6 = -35.0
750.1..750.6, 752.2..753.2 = -36.3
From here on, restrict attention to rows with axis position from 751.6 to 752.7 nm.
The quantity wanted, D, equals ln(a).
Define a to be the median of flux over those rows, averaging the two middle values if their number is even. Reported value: 2.86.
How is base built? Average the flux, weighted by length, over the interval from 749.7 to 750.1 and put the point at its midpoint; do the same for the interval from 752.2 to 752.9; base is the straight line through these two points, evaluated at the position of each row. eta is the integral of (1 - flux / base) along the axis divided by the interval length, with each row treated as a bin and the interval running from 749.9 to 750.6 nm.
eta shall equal -0.096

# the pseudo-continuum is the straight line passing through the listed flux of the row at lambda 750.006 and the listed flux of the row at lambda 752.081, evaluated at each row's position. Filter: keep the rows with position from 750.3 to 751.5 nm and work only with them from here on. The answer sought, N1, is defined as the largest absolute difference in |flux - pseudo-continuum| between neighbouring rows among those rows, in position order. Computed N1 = 6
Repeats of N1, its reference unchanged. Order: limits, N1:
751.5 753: 2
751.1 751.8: 1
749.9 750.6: 4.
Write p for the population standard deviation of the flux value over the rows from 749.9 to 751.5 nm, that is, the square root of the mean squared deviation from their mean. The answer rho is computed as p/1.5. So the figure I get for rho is 1.4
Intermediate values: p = 2.0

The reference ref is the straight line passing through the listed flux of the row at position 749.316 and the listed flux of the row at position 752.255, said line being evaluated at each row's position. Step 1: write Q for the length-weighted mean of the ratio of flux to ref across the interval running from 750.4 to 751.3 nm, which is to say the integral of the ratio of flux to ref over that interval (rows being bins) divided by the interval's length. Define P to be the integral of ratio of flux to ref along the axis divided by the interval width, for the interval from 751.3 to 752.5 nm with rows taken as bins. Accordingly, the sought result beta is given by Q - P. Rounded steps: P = 1.02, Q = 1.04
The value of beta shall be 0.02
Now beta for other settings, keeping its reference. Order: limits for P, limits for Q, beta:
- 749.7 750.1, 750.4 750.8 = 0.24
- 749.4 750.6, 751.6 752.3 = 0.04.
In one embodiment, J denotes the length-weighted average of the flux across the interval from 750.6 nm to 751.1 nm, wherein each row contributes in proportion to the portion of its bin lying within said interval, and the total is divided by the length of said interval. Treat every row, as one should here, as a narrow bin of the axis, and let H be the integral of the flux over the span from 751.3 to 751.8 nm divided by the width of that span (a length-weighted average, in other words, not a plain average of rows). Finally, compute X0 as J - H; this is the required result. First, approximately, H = 18.3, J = 19.2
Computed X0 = 0.9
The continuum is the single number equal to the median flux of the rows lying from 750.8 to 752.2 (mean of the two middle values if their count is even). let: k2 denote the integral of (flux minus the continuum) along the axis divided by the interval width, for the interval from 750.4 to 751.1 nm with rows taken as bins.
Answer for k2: 1.6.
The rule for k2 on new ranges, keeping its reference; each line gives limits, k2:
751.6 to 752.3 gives 0.3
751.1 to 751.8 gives 0.2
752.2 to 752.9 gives -0.5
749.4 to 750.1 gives -0.5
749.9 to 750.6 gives 0.4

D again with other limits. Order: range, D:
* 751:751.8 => 2.92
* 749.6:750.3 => 2.83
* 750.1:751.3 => 2.94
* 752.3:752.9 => 2.81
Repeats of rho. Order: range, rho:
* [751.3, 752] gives 0.5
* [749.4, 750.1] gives 1.0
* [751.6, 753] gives 0.6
